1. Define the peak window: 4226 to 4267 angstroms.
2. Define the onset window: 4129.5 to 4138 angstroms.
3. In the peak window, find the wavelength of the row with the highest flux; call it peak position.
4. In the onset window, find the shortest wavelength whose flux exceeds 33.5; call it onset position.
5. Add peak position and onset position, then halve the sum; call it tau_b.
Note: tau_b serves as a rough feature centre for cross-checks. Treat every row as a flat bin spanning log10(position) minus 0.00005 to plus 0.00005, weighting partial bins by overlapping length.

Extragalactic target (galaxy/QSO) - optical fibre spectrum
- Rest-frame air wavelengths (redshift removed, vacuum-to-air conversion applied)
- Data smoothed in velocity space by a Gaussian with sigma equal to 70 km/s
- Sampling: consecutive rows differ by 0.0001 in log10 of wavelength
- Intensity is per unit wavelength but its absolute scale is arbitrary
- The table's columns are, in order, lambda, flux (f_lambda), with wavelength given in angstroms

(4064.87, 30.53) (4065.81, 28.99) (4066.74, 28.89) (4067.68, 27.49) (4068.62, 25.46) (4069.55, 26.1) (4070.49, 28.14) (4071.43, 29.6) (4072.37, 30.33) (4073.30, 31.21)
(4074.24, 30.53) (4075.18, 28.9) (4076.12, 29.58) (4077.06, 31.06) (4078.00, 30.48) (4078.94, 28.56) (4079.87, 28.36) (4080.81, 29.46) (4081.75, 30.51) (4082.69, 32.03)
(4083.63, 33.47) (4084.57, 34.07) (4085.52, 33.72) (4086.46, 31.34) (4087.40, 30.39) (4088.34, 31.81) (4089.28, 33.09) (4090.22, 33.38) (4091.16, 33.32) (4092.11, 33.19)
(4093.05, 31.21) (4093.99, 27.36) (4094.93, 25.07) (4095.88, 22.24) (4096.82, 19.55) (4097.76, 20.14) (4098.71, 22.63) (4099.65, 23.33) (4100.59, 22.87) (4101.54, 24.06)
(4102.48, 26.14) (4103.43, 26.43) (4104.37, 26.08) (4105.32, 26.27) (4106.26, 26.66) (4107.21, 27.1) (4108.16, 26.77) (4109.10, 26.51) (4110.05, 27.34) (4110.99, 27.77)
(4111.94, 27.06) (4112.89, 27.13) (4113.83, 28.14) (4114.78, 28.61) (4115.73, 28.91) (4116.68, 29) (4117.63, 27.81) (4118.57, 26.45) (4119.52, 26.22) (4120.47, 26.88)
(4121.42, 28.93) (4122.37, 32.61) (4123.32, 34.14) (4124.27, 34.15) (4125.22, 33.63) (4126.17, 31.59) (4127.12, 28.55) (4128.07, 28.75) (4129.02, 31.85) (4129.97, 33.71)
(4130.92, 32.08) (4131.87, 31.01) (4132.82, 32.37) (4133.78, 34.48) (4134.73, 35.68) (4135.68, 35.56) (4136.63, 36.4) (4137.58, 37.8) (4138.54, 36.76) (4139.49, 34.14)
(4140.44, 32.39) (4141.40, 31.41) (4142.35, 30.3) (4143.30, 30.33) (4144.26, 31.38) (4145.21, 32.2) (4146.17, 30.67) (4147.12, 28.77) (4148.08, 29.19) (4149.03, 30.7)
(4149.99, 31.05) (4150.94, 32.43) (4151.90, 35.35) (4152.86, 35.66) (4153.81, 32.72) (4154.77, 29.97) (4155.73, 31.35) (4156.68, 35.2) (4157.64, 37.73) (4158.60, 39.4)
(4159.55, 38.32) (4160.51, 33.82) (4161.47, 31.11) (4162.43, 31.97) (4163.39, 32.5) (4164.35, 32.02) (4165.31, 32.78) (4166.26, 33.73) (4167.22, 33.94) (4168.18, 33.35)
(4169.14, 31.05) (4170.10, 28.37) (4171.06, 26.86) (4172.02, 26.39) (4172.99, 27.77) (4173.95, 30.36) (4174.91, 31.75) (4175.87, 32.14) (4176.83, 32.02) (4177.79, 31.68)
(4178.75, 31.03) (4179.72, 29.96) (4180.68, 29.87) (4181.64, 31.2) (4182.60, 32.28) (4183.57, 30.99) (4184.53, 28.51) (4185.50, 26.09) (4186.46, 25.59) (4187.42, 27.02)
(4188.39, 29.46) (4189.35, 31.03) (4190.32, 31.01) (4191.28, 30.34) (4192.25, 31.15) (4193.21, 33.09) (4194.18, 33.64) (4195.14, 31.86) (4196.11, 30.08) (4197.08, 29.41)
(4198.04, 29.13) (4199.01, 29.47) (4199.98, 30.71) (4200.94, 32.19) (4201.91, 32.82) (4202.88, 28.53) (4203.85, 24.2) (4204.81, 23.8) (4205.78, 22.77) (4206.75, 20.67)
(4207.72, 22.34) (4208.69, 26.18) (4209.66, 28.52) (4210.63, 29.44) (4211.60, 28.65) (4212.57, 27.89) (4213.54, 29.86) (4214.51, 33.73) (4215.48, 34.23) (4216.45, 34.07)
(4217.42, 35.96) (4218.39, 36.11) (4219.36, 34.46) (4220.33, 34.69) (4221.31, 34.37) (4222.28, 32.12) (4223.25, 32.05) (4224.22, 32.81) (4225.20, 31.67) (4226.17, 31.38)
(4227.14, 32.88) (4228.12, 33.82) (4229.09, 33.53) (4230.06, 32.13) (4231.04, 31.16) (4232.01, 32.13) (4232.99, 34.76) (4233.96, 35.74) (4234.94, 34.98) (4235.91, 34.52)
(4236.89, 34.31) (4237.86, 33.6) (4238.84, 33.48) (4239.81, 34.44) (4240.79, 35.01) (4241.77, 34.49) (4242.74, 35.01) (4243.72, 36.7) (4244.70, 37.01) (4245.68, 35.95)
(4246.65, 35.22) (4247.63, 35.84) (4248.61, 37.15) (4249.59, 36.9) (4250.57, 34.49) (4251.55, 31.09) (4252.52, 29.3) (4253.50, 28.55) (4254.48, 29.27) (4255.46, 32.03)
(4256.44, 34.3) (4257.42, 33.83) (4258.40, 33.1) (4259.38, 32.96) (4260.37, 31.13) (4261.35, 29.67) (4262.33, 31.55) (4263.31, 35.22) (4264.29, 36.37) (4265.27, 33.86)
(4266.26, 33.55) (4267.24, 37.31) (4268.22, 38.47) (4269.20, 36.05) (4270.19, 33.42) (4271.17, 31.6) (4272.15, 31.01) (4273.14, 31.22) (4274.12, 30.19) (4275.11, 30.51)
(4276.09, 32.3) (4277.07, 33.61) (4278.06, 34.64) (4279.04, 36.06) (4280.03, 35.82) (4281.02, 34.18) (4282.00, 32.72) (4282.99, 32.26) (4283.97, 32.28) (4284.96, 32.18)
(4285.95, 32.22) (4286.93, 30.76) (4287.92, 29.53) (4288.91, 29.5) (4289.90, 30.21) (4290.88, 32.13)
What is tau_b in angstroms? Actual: 4189.3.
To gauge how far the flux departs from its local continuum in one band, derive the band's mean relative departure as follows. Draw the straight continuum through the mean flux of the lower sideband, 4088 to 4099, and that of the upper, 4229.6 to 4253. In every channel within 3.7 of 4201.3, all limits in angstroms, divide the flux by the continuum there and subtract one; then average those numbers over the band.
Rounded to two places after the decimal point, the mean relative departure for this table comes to -0.11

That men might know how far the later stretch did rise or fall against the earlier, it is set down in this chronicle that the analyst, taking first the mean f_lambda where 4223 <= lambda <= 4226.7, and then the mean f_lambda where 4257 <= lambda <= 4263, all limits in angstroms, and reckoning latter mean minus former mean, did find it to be 0.1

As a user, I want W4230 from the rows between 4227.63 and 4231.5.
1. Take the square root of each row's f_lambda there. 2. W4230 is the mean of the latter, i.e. 5.71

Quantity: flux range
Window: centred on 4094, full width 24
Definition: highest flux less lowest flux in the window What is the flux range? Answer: 15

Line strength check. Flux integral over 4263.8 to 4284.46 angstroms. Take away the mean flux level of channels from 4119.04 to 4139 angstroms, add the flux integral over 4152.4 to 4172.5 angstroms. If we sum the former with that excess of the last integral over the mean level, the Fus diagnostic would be 1323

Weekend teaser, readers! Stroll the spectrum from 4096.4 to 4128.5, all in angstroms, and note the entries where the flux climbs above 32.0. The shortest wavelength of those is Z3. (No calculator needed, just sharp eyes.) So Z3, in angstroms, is 4122.37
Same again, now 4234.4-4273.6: 4234.94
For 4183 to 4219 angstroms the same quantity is 4193.21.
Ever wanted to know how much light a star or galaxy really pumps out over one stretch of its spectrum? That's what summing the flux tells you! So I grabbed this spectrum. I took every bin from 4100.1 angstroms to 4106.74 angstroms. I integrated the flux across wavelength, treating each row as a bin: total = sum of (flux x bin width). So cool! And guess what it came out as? 169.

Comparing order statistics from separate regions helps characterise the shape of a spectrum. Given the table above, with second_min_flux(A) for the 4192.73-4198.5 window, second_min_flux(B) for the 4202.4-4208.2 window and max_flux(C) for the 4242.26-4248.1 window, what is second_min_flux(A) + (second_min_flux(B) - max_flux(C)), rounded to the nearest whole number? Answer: 15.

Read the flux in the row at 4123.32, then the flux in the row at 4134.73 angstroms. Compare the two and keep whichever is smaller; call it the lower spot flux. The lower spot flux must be 34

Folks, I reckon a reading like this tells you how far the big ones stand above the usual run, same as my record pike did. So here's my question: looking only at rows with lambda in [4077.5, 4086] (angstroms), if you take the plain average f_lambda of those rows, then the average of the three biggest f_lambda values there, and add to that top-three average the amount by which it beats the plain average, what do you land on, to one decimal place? 36.3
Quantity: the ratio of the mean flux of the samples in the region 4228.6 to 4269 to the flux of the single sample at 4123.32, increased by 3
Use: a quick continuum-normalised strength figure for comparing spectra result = 3.99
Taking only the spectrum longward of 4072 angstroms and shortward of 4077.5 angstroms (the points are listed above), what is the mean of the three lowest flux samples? 29.6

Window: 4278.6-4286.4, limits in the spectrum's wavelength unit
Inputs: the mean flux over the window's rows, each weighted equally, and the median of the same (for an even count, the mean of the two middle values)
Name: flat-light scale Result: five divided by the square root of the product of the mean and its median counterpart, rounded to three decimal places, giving 0.152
